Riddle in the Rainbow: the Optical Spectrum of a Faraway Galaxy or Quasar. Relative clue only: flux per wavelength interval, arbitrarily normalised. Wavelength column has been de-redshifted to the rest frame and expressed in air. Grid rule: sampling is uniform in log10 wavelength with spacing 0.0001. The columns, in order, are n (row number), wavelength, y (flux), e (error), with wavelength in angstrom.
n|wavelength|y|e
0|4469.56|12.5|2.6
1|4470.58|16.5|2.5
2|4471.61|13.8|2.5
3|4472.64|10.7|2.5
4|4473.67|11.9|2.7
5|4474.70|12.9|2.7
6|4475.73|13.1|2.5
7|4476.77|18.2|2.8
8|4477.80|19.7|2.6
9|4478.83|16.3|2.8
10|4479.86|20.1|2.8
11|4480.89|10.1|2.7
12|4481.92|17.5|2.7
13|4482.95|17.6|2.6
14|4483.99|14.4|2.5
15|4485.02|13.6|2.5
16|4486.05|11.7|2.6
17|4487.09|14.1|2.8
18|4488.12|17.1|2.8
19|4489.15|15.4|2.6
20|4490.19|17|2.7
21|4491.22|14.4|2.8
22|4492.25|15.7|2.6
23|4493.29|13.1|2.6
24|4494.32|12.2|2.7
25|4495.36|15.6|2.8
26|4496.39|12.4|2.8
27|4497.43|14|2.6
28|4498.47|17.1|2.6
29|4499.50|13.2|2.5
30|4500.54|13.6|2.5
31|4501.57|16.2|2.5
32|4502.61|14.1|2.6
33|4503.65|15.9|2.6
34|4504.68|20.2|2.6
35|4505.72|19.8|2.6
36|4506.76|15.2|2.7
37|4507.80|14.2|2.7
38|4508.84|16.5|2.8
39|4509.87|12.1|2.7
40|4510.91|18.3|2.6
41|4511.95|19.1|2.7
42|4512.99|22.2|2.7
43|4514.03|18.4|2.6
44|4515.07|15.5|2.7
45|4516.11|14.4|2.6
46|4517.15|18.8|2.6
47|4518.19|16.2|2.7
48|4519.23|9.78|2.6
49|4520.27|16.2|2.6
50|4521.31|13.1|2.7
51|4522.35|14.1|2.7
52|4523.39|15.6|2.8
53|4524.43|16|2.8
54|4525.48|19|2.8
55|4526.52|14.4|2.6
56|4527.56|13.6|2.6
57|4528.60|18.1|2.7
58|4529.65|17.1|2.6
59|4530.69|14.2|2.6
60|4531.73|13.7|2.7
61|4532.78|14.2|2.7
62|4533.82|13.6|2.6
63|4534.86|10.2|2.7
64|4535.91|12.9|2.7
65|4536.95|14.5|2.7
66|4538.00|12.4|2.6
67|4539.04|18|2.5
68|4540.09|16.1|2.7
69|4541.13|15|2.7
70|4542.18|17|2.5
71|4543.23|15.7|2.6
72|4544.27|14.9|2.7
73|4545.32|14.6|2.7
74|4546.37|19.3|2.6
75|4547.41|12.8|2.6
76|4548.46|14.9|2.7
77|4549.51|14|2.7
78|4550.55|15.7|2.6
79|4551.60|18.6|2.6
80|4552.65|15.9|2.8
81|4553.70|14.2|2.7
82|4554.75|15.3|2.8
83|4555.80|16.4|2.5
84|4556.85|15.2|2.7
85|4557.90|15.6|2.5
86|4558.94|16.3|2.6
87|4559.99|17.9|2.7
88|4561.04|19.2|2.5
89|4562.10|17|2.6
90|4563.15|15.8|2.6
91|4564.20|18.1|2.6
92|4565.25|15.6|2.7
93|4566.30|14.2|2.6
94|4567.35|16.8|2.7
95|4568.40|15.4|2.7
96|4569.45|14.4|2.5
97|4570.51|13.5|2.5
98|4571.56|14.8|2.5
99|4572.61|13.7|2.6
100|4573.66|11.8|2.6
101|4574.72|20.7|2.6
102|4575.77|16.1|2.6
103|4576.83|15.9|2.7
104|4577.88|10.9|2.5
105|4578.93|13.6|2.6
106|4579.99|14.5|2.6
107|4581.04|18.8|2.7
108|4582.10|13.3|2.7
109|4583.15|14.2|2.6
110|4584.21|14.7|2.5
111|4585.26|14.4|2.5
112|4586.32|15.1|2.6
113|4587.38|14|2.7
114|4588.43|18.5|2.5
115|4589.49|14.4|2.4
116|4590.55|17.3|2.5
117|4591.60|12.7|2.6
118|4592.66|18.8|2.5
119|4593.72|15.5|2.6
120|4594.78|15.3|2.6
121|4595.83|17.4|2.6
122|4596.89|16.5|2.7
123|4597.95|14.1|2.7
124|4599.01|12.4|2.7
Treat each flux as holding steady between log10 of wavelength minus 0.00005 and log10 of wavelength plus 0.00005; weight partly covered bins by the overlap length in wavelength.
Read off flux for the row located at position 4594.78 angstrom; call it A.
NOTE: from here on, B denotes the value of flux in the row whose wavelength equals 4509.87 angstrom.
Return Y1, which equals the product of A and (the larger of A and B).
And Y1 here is 234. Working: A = 15.3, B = 12.1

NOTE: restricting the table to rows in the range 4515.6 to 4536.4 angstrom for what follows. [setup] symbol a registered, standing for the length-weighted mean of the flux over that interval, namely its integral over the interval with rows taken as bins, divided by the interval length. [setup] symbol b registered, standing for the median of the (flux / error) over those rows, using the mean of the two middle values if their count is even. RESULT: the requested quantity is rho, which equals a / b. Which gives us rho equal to 2.68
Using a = 14.8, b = 5.5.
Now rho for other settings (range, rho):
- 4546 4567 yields 2.66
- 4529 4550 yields 2.72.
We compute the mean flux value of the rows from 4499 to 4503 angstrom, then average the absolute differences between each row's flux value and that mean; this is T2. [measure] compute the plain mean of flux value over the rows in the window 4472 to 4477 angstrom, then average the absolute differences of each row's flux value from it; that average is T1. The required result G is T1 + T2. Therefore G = 2.9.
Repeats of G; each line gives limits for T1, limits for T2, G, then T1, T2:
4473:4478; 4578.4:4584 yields 4.6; 3.0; 1.6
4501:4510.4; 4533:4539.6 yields 3.7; 1.9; 1.8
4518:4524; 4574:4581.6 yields 4.2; 1.8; 2.4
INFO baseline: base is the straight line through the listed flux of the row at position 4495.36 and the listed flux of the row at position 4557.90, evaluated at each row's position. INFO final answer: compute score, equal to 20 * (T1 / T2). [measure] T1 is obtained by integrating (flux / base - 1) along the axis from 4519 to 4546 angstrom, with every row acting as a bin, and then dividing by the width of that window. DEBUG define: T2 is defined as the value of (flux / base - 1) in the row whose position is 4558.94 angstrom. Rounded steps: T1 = -0.048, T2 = 0.04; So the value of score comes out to -21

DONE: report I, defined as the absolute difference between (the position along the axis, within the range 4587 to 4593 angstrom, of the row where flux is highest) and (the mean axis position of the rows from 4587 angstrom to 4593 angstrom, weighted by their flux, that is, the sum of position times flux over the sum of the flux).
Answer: 2.6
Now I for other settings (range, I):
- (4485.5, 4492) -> 0.6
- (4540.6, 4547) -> 2.5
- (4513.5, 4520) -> 0.7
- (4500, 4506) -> 1.3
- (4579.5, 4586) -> 1.5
